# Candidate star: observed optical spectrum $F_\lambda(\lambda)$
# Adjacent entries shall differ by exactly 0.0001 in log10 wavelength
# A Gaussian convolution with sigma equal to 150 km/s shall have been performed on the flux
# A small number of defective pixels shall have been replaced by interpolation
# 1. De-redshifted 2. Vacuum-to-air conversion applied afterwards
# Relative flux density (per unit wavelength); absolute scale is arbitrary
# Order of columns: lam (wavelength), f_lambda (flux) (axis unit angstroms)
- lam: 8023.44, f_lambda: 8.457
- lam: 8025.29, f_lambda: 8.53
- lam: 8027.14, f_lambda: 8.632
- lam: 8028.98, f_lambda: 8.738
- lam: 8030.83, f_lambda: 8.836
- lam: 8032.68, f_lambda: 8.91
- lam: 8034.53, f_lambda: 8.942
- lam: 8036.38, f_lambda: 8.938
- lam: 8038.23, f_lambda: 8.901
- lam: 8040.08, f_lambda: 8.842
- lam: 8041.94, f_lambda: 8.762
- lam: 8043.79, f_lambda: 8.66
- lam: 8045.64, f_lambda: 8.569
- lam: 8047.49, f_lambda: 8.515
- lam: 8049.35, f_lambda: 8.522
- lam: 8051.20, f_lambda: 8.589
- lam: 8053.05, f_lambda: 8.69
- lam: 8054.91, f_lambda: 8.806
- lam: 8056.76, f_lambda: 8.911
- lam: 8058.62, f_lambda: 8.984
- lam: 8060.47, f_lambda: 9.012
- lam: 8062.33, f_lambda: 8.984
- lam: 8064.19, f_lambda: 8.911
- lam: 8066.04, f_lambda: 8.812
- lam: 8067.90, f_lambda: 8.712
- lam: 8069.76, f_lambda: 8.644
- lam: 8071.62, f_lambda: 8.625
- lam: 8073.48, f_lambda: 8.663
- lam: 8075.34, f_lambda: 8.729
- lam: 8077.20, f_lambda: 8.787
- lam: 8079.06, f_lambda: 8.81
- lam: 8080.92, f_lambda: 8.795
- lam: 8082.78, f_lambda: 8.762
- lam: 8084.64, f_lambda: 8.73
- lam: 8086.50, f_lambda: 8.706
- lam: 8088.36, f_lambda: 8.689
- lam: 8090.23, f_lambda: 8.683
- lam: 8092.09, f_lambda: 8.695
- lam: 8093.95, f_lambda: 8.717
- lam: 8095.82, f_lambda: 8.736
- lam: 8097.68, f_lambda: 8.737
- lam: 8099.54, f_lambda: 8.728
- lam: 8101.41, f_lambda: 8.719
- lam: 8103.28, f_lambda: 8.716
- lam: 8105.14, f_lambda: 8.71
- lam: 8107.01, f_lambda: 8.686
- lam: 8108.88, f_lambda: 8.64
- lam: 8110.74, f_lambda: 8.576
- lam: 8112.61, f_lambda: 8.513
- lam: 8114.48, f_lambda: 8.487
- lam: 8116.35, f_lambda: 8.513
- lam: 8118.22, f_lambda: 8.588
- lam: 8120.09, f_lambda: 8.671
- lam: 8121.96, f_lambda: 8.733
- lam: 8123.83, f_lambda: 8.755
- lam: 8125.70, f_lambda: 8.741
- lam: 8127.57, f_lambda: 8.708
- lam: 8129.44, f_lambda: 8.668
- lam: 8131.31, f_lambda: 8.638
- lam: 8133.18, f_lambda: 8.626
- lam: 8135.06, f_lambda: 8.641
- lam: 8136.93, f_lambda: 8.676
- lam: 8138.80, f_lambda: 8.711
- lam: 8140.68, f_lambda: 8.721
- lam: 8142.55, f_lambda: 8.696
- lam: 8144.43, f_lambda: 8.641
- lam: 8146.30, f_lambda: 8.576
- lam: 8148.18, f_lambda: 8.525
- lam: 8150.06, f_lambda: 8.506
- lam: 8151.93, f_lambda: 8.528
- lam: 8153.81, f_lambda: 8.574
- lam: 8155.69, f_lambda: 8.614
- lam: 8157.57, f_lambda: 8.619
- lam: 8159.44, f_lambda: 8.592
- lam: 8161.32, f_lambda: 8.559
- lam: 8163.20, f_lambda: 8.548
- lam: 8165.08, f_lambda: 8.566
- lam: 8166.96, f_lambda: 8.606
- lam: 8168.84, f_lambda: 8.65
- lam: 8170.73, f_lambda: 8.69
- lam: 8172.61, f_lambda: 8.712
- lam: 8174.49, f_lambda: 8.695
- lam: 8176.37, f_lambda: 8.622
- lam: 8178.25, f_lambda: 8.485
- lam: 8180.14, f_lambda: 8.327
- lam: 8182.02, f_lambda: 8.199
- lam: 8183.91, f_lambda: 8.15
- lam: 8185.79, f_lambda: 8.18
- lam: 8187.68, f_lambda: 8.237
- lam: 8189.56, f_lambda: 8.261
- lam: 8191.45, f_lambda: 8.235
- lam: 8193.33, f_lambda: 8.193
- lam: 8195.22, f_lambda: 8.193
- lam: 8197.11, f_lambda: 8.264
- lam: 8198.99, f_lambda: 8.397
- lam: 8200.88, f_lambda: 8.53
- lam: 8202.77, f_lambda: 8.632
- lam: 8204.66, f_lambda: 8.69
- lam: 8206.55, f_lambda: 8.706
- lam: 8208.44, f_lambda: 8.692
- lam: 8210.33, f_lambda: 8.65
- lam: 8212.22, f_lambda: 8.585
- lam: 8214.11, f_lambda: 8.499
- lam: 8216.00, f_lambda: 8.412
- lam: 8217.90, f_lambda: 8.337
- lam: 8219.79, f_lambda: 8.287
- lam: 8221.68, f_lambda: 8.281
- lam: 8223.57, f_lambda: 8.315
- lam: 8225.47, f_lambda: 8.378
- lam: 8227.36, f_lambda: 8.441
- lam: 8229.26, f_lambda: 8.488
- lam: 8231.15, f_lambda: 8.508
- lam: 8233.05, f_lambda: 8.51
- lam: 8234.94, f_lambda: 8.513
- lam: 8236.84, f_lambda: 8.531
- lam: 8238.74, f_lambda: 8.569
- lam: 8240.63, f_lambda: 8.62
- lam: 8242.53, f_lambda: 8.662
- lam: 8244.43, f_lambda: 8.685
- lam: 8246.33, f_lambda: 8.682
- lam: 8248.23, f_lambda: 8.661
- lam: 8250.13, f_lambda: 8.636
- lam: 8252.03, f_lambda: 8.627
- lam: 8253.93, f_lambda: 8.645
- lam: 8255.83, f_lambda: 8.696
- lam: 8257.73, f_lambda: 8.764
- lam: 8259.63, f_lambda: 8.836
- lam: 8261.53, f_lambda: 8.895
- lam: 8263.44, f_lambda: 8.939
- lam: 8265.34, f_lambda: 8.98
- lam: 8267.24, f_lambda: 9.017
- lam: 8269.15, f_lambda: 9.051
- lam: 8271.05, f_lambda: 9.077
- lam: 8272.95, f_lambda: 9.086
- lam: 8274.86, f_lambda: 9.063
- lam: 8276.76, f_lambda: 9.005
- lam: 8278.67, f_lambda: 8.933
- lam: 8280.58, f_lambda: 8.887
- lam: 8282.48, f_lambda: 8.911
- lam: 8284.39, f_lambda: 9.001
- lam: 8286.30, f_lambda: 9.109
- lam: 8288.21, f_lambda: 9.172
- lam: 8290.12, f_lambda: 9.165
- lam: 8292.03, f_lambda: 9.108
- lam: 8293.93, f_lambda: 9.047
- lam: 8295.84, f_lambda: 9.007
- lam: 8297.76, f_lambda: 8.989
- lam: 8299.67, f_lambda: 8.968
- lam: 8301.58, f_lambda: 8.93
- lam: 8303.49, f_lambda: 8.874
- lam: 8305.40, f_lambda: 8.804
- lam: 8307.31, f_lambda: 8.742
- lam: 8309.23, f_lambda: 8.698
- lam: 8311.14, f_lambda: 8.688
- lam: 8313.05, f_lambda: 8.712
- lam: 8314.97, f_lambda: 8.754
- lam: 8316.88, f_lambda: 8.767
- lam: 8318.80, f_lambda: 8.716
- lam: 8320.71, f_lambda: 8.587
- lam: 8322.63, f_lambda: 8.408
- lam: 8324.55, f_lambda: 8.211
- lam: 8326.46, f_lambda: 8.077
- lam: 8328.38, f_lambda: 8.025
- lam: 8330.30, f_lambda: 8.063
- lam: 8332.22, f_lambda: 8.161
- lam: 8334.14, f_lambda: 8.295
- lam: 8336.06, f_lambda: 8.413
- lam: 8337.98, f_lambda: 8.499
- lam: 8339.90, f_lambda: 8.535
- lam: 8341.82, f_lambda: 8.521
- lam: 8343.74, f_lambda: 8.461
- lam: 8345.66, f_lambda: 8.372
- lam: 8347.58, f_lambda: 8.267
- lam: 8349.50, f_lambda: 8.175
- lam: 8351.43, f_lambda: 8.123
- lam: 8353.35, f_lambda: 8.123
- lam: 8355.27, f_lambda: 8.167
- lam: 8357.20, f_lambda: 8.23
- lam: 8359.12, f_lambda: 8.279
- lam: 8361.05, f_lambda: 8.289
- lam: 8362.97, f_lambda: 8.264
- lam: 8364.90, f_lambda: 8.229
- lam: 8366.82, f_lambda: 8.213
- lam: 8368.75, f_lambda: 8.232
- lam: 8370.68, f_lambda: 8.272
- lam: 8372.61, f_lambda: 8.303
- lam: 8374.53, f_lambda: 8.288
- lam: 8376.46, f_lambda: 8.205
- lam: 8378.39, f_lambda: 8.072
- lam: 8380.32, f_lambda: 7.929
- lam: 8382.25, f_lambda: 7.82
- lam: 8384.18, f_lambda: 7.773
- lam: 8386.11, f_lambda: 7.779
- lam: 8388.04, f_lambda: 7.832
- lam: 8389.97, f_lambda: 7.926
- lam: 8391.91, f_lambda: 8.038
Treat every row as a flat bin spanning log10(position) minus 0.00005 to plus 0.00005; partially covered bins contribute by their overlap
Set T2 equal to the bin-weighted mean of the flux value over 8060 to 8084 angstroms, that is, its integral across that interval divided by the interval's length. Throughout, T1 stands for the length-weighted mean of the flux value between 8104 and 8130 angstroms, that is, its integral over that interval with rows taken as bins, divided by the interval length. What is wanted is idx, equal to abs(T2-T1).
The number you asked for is 0.14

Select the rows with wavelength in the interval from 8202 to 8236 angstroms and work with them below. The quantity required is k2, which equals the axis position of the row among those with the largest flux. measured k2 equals 8206.55 angstroms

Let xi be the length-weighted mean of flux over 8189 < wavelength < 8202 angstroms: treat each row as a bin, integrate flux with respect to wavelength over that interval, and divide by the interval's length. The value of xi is 8.30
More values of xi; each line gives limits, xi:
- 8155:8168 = 8.59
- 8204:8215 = 8.64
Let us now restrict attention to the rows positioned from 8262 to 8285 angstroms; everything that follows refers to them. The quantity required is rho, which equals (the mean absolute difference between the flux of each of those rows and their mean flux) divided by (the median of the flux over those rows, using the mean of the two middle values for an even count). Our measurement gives 0.006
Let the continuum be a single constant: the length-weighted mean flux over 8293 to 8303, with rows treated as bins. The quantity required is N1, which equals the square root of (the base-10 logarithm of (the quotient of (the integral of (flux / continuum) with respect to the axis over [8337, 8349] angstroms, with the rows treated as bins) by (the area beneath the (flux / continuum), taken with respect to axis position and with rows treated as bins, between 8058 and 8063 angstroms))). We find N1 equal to 0.59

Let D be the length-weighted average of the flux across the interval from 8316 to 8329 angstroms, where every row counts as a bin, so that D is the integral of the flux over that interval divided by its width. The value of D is 8.40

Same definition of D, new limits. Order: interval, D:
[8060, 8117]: 8.71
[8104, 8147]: 8.65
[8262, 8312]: 8.97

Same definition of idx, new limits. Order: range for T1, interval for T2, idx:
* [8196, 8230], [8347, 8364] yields 0.26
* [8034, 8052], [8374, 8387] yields 0.75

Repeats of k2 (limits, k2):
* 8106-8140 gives 8123.83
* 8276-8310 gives 8288.21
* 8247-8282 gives 8272.95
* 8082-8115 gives 8082.78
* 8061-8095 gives 8062.33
